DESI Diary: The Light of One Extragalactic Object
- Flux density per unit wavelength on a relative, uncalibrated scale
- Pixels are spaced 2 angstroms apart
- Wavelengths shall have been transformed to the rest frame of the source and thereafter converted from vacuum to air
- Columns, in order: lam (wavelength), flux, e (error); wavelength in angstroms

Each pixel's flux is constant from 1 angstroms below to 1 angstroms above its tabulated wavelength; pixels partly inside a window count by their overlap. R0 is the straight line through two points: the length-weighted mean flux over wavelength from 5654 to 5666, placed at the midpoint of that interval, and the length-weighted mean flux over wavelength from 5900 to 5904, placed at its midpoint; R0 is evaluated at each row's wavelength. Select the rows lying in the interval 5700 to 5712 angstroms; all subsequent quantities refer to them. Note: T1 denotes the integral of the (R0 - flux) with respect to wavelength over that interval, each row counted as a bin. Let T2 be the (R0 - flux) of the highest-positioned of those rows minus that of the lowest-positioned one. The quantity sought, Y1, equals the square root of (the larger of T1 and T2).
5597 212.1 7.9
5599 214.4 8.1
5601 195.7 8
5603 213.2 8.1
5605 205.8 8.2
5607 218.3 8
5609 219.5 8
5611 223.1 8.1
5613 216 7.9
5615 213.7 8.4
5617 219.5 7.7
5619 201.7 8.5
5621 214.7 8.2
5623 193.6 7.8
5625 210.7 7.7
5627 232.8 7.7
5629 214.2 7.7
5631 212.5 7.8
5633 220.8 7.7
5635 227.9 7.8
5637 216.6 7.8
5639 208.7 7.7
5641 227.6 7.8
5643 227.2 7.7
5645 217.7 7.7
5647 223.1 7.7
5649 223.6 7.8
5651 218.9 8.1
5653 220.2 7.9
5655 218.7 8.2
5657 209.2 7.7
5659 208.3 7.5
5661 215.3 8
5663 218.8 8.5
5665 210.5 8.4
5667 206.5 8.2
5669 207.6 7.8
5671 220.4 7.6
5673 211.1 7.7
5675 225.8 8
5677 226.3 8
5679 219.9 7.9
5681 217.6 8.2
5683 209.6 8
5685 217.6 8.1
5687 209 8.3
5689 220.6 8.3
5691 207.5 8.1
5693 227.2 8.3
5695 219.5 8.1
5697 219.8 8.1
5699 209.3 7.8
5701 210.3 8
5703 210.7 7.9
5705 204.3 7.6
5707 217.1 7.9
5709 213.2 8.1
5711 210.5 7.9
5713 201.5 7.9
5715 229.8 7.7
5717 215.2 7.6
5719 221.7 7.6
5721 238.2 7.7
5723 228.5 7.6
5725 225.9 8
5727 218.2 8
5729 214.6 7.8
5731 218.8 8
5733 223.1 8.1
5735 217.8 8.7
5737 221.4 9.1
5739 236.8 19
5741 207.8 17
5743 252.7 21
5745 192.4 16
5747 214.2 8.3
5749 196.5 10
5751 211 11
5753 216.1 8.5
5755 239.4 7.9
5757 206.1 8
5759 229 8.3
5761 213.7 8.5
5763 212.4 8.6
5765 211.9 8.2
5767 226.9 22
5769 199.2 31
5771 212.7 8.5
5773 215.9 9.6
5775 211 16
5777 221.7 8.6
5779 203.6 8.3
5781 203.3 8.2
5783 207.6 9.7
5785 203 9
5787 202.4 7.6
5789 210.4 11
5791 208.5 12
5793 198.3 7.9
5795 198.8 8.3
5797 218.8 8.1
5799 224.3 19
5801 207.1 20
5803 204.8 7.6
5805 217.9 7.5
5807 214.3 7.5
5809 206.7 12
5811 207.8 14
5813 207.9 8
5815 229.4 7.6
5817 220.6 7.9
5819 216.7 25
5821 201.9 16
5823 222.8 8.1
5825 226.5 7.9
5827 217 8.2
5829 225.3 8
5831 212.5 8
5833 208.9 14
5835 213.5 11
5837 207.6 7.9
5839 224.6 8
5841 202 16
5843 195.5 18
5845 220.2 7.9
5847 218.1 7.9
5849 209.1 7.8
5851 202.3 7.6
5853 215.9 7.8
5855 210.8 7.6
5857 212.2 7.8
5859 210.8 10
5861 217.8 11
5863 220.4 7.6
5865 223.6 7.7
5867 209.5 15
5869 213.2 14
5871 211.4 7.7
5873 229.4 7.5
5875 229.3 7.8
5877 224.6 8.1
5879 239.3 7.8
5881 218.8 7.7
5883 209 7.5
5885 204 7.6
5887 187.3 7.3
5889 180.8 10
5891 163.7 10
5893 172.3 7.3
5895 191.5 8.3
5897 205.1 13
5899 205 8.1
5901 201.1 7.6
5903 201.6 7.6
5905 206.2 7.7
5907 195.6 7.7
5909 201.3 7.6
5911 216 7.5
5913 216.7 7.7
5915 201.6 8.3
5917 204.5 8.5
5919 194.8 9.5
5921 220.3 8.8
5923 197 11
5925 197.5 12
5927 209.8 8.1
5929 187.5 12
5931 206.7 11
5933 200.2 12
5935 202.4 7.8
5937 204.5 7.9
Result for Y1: 1.3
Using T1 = 2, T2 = -1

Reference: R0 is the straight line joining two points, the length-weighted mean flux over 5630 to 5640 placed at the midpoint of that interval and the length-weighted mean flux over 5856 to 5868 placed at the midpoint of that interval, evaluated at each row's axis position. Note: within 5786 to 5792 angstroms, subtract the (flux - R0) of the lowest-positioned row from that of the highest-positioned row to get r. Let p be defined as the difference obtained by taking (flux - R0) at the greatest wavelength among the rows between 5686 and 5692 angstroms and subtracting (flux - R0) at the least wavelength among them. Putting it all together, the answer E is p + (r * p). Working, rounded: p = -1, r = 6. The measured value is -10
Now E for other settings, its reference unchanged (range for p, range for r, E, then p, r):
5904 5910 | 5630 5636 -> -80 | -5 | 15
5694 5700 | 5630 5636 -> -167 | -10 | 15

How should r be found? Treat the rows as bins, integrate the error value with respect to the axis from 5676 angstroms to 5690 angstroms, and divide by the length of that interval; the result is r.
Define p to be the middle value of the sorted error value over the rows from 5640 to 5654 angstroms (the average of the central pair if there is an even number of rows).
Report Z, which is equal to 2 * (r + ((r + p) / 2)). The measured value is 32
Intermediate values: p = 7.8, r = 8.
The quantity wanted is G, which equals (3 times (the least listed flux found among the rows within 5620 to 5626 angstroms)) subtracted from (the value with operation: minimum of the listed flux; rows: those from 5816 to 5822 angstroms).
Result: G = -379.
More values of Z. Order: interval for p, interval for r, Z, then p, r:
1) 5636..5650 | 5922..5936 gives 39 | 7.7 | 11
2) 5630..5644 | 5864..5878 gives 37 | 7.8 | 10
